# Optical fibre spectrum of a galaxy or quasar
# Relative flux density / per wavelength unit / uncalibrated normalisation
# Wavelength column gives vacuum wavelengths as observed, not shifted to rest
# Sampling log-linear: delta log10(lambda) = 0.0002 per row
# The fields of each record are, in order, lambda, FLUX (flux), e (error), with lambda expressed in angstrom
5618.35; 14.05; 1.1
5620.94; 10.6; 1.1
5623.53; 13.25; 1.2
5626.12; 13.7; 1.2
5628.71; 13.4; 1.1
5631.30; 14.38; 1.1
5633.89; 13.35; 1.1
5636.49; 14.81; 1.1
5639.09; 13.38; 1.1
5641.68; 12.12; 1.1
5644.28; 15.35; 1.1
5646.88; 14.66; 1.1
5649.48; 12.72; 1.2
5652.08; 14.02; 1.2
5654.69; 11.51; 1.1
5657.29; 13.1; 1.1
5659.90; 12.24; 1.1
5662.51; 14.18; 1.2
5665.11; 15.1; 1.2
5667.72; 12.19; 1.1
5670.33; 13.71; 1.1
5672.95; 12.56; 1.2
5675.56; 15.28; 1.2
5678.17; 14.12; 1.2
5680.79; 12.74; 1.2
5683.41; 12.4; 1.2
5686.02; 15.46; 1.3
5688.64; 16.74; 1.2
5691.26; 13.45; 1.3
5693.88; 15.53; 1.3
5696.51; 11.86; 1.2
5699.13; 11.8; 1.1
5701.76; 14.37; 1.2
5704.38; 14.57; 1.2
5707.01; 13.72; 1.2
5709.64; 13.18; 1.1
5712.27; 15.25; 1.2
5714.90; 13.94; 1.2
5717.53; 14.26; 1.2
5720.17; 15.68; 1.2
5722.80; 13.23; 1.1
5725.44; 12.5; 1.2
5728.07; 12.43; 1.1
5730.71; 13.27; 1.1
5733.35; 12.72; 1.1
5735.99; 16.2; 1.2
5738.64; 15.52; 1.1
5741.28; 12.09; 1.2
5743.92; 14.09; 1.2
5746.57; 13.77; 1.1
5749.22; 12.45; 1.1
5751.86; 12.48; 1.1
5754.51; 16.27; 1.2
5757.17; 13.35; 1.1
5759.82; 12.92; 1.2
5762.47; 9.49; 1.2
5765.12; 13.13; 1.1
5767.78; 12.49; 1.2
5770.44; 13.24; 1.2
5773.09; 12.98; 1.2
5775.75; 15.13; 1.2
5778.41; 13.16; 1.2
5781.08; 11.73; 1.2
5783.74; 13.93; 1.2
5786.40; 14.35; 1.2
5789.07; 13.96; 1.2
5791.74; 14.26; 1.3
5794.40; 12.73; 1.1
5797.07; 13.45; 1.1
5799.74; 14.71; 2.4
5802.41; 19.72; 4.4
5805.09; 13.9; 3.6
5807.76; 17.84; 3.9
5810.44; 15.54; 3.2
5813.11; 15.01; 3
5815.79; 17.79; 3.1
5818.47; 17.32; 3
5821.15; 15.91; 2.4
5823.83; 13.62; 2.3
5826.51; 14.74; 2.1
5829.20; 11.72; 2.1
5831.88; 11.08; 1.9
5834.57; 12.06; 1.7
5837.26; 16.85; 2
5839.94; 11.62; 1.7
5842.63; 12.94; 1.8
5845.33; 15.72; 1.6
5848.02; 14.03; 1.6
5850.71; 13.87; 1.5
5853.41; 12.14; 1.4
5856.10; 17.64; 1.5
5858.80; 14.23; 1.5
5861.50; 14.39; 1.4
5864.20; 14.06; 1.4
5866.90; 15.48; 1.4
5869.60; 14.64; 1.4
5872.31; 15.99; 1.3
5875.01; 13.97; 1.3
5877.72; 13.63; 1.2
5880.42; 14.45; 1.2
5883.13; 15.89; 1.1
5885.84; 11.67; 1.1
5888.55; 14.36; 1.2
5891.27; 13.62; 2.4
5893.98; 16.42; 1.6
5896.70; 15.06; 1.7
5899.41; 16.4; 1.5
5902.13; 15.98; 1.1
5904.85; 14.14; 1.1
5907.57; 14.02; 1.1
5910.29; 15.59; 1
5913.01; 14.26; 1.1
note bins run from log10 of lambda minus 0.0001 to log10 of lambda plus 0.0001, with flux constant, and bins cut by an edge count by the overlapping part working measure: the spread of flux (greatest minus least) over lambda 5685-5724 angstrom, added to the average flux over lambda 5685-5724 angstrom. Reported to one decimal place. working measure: 19.1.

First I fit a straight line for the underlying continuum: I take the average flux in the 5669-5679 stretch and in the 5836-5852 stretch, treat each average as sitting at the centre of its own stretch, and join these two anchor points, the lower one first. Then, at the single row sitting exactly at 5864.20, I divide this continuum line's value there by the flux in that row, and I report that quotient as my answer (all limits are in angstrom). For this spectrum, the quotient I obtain 1.01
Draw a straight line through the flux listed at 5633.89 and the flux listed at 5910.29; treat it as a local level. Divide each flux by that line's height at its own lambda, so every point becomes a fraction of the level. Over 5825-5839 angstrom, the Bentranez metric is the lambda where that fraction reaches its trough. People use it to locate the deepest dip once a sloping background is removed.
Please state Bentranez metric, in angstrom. 5831.88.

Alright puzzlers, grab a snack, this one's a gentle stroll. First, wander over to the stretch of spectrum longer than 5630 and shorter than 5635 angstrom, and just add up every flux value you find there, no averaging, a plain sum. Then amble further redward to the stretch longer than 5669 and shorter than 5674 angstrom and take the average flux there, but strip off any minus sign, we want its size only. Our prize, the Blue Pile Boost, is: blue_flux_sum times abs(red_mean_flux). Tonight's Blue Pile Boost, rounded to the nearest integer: 364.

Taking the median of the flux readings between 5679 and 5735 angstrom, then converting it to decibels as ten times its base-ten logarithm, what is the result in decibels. 11.3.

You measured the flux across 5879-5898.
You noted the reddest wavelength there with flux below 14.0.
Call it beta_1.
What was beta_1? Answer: 5891.27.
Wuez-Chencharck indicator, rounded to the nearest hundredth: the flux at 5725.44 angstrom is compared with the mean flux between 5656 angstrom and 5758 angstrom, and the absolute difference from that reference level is 1.29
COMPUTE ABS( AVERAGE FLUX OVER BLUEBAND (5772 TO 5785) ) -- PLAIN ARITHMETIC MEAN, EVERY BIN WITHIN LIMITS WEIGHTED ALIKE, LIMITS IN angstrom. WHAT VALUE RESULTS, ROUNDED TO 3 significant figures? 13.4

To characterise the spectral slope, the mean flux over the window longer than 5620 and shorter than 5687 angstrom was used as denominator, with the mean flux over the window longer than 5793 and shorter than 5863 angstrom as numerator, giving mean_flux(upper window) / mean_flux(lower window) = 1.09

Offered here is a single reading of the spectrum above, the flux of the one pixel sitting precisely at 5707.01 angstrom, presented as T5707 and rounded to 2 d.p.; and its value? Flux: 13.72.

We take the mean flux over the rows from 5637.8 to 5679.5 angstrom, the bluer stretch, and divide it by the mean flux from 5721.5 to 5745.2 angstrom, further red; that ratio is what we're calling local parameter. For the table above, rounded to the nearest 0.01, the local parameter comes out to 1.00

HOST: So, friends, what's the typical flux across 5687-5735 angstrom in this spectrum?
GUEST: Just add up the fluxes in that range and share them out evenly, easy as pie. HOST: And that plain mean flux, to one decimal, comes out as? 13.8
